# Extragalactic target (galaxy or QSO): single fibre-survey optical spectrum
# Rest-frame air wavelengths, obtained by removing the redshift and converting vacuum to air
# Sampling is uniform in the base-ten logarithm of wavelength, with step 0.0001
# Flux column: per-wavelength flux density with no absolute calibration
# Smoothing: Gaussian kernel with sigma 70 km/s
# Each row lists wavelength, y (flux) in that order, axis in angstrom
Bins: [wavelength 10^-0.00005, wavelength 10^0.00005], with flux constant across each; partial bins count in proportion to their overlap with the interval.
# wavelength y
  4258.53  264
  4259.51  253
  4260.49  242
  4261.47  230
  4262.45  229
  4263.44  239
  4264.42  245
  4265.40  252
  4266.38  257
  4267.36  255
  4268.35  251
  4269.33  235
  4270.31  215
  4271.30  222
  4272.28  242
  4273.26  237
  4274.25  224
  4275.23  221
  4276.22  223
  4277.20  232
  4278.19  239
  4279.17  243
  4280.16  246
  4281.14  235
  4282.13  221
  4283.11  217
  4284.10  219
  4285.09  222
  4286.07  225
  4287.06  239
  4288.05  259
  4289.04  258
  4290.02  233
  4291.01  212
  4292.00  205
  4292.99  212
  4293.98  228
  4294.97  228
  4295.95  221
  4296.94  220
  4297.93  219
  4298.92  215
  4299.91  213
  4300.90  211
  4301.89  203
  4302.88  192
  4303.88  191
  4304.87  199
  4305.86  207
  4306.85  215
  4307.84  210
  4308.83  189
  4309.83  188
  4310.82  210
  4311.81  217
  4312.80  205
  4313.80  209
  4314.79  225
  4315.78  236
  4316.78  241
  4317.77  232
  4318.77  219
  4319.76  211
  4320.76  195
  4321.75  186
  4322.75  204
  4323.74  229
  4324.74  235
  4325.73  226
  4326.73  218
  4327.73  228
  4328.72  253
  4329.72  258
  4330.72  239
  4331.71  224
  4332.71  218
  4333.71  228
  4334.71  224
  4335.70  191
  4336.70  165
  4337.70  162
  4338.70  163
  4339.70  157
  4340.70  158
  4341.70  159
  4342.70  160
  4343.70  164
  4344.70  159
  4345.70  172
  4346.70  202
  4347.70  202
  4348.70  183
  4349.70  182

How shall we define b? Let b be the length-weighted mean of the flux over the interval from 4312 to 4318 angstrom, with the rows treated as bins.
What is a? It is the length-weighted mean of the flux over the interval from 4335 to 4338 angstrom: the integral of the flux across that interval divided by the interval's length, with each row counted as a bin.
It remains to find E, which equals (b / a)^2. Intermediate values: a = 177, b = 224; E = 1.60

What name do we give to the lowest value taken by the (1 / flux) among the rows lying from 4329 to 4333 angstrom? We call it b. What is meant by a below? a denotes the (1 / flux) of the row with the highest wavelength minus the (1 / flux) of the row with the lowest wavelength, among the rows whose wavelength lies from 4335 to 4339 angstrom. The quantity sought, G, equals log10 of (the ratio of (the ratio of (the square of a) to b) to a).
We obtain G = -0.63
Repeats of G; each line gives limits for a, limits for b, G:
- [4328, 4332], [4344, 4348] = -0.99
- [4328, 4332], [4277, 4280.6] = -0.90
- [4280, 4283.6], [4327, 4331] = -0.85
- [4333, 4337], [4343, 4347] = -0.47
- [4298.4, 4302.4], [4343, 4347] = -1.26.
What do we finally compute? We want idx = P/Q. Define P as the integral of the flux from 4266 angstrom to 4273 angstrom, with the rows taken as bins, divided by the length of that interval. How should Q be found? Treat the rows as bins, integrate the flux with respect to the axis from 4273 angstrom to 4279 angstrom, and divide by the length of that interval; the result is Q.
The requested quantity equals 1.04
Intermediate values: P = 239.3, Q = 230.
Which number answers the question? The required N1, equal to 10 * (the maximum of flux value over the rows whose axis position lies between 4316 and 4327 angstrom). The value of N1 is 2410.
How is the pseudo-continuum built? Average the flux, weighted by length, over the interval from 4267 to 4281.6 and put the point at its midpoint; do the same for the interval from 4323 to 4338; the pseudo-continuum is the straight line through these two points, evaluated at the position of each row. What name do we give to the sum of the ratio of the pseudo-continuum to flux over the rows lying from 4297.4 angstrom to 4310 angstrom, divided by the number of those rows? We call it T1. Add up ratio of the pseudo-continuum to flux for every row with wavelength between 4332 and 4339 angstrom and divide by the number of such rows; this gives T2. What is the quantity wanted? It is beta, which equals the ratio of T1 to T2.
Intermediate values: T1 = 1.12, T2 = 1.16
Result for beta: 0.96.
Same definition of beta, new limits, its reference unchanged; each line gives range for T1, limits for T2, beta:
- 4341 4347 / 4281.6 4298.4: 1.26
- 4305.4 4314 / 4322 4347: 0.97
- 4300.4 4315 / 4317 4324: 1.04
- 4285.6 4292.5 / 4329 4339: 0.92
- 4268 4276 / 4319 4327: 0.97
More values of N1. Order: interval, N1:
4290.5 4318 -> 2410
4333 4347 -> 2280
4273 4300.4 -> 2590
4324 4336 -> 2580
